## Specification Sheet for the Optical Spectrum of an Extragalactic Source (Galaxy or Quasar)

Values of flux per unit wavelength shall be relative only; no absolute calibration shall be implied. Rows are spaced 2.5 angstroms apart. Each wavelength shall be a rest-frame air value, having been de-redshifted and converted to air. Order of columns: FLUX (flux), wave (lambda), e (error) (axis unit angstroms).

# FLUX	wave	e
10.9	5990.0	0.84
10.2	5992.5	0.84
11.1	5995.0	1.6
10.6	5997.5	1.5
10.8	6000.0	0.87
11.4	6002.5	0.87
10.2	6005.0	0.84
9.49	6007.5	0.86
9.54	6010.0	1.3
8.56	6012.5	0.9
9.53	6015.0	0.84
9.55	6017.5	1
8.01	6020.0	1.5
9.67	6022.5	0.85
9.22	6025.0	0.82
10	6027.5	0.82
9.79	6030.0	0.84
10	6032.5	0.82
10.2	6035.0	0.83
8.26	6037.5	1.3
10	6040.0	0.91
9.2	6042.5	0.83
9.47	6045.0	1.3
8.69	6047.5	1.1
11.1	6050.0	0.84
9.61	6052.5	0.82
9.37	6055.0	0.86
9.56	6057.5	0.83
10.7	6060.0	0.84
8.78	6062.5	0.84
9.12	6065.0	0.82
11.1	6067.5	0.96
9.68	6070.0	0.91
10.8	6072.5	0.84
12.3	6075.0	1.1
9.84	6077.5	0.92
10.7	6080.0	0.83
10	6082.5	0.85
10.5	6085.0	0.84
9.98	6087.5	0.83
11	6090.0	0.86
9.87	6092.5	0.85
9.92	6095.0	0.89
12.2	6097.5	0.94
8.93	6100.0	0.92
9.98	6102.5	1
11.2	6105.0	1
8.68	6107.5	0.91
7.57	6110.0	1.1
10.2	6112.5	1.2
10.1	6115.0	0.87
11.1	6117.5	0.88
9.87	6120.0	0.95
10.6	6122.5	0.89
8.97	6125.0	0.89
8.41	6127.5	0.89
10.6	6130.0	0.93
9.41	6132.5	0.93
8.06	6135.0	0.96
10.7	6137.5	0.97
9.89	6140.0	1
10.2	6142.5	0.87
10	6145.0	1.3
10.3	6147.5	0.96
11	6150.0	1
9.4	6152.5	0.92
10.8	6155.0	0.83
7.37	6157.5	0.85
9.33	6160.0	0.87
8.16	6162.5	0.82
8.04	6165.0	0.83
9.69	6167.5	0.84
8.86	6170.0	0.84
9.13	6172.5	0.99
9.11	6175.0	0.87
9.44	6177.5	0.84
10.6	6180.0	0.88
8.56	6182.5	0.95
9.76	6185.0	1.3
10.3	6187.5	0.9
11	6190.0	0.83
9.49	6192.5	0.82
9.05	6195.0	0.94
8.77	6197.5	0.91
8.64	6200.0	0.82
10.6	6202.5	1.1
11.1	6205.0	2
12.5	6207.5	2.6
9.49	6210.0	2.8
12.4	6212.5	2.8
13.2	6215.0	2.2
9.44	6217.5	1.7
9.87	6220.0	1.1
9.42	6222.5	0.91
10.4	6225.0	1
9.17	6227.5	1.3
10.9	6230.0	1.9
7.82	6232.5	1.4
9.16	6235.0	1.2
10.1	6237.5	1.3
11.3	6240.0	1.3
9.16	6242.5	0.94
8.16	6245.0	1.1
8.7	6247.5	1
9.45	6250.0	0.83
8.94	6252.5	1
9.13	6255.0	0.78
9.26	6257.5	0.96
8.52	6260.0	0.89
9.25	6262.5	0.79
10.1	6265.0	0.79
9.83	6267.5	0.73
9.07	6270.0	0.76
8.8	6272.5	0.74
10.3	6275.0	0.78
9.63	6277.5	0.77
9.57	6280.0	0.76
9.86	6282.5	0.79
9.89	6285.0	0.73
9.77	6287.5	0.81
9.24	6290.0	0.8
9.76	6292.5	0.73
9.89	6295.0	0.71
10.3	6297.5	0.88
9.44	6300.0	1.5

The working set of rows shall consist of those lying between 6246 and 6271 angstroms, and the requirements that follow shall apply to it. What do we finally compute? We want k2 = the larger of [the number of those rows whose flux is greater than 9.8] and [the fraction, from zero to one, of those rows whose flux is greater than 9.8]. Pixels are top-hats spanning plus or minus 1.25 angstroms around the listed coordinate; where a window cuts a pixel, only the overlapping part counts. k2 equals 2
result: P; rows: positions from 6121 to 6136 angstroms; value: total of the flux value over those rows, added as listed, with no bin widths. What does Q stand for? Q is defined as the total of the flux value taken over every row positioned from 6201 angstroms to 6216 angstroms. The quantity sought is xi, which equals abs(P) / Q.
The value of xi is 0.81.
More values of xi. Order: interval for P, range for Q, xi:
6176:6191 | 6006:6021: 1.09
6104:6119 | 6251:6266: 1.07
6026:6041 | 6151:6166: 1.10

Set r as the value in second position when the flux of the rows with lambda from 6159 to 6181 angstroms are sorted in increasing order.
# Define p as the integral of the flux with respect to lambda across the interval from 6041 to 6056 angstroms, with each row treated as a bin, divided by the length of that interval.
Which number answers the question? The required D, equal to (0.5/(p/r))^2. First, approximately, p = 9.6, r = 8.16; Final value 0.181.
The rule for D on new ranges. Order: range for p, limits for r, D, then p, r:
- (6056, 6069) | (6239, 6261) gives 0.187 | 9.8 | 8.52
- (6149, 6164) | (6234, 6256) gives 0.219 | 9.3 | 8.7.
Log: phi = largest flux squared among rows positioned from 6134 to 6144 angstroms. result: 114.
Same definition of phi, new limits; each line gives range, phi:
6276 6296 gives 98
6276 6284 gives 97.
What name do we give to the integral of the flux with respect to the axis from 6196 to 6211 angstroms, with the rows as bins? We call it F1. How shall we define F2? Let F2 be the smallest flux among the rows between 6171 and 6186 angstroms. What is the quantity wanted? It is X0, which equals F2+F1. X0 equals 161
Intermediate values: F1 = 153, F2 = 8.56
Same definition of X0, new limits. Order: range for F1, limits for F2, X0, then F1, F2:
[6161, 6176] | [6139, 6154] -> 142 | 133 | 9.4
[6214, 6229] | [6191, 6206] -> 162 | 153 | 8.64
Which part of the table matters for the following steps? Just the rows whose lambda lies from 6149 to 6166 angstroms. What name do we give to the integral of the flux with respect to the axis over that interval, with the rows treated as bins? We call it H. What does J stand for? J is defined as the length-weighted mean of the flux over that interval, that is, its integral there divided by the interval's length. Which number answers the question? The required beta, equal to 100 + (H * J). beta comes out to 1522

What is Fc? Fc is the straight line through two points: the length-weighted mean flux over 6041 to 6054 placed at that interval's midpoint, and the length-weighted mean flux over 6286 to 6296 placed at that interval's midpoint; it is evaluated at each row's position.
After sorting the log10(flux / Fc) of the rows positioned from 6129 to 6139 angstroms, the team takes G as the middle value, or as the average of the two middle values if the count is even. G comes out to 0.016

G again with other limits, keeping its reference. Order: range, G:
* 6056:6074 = 0.003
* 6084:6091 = 0.038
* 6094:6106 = 0.016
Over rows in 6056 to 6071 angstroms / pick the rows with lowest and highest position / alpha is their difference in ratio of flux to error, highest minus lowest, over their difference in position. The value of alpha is -0.070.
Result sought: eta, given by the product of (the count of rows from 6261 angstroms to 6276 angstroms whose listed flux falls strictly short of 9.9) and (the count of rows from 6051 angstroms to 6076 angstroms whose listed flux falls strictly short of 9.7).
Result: 24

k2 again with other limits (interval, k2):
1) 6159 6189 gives 2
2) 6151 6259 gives 14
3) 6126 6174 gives 8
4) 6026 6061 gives 6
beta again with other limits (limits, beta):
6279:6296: 1703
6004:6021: 1562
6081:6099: 2076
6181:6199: 1746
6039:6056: 1677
